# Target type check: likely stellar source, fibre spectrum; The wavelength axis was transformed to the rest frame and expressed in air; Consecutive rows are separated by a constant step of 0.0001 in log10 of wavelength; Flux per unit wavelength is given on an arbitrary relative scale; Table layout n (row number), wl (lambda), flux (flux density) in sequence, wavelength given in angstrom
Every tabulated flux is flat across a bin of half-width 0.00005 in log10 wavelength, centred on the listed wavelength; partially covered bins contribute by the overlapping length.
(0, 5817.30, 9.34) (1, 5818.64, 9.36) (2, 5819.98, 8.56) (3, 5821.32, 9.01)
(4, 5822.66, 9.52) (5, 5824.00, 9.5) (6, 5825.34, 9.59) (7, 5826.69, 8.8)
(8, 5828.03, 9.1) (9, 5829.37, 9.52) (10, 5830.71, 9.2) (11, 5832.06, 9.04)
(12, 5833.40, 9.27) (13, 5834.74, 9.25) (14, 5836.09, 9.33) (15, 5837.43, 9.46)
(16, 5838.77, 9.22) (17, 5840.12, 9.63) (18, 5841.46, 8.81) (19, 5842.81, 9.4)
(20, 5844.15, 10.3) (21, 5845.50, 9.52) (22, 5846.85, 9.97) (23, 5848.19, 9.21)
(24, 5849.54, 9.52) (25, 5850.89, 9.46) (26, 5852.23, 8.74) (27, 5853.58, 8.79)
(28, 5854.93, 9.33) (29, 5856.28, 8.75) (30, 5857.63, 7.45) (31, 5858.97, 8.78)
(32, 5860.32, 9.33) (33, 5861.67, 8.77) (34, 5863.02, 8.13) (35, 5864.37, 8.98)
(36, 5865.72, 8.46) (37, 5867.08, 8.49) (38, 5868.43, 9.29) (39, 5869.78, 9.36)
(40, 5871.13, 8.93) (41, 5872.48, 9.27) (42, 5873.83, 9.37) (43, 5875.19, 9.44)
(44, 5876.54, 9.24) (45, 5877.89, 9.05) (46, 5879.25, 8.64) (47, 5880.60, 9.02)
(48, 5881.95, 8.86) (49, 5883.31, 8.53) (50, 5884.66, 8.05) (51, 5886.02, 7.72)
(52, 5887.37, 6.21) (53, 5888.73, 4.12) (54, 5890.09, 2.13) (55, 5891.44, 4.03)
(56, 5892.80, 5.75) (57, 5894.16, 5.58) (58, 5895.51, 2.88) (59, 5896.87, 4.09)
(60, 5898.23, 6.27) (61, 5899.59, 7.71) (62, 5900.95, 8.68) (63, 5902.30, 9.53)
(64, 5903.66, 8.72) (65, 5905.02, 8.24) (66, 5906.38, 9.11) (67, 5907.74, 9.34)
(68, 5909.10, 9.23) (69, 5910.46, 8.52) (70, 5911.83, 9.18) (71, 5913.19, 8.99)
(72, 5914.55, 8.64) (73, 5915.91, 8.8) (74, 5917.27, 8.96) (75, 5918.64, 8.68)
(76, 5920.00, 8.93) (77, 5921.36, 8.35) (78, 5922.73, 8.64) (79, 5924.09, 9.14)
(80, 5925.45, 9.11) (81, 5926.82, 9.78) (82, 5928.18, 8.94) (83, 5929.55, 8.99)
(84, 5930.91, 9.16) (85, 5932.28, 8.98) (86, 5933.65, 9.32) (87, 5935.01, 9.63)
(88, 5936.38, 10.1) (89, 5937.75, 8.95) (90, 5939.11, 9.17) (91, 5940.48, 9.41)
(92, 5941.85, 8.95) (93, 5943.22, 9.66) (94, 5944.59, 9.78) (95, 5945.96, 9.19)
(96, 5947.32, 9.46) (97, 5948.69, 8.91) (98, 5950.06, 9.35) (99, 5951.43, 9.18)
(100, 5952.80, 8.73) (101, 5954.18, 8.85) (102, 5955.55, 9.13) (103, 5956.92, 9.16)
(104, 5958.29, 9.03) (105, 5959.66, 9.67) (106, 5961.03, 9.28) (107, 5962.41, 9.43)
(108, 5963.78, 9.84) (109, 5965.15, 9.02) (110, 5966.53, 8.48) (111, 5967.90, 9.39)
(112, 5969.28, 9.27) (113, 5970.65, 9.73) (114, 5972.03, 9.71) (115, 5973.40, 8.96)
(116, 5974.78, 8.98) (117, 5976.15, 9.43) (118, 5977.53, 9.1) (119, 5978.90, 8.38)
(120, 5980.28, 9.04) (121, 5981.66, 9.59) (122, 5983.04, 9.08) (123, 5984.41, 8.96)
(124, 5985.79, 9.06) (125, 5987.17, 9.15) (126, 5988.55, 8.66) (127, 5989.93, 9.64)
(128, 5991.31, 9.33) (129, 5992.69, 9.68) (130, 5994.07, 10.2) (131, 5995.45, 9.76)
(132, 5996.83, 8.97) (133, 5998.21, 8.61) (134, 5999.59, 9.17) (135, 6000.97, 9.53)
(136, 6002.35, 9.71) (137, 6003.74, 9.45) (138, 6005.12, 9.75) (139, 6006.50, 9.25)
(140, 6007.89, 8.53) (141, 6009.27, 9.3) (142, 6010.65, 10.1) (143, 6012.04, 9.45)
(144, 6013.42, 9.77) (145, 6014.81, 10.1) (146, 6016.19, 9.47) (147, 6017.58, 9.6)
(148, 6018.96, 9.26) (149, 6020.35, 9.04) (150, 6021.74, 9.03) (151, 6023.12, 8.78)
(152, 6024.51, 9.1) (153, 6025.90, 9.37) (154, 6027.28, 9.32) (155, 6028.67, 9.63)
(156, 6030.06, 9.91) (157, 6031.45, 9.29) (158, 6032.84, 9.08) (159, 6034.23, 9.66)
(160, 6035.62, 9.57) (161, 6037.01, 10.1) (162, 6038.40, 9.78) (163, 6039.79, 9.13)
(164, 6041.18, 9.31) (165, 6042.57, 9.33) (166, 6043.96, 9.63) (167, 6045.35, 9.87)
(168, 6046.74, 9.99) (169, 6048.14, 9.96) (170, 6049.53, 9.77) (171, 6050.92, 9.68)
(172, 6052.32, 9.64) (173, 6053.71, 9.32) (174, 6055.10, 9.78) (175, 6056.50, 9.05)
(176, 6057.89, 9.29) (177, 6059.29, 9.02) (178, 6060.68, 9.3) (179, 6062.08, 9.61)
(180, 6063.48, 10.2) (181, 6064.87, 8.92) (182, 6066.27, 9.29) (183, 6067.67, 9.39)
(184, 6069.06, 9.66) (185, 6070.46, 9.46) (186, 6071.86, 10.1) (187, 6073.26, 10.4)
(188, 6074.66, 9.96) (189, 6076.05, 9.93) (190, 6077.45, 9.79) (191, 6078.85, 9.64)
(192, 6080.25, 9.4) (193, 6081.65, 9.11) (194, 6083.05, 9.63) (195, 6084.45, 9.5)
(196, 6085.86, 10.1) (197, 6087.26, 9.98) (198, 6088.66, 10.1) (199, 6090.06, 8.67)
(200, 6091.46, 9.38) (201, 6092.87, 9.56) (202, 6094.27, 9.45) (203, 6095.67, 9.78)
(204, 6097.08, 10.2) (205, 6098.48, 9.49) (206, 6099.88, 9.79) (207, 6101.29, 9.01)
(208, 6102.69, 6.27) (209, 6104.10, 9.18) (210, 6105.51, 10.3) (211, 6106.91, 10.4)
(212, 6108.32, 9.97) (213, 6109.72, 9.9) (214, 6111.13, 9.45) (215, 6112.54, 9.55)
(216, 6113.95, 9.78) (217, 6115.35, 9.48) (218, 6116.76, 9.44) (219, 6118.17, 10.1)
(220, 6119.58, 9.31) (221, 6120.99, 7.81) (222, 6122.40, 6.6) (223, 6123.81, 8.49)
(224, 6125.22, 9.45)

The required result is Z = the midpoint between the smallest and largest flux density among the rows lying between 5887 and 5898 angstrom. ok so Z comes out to 4.2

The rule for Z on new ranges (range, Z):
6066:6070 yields 9.5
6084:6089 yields 9.8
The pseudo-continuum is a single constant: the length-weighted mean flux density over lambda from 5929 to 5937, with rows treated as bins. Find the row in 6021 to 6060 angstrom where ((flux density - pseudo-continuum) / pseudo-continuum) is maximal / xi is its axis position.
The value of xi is 6037.01 angstrom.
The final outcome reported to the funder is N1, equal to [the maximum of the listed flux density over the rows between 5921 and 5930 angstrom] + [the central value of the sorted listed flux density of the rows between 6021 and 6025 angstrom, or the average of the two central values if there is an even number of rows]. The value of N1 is 18.8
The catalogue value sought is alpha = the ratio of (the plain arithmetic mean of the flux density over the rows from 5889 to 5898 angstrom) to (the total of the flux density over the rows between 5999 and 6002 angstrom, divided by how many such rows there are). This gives 0.44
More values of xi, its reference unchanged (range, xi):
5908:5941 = 5936.38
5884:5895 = 5884.66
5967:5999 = 5994.07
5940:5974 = 5963.78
